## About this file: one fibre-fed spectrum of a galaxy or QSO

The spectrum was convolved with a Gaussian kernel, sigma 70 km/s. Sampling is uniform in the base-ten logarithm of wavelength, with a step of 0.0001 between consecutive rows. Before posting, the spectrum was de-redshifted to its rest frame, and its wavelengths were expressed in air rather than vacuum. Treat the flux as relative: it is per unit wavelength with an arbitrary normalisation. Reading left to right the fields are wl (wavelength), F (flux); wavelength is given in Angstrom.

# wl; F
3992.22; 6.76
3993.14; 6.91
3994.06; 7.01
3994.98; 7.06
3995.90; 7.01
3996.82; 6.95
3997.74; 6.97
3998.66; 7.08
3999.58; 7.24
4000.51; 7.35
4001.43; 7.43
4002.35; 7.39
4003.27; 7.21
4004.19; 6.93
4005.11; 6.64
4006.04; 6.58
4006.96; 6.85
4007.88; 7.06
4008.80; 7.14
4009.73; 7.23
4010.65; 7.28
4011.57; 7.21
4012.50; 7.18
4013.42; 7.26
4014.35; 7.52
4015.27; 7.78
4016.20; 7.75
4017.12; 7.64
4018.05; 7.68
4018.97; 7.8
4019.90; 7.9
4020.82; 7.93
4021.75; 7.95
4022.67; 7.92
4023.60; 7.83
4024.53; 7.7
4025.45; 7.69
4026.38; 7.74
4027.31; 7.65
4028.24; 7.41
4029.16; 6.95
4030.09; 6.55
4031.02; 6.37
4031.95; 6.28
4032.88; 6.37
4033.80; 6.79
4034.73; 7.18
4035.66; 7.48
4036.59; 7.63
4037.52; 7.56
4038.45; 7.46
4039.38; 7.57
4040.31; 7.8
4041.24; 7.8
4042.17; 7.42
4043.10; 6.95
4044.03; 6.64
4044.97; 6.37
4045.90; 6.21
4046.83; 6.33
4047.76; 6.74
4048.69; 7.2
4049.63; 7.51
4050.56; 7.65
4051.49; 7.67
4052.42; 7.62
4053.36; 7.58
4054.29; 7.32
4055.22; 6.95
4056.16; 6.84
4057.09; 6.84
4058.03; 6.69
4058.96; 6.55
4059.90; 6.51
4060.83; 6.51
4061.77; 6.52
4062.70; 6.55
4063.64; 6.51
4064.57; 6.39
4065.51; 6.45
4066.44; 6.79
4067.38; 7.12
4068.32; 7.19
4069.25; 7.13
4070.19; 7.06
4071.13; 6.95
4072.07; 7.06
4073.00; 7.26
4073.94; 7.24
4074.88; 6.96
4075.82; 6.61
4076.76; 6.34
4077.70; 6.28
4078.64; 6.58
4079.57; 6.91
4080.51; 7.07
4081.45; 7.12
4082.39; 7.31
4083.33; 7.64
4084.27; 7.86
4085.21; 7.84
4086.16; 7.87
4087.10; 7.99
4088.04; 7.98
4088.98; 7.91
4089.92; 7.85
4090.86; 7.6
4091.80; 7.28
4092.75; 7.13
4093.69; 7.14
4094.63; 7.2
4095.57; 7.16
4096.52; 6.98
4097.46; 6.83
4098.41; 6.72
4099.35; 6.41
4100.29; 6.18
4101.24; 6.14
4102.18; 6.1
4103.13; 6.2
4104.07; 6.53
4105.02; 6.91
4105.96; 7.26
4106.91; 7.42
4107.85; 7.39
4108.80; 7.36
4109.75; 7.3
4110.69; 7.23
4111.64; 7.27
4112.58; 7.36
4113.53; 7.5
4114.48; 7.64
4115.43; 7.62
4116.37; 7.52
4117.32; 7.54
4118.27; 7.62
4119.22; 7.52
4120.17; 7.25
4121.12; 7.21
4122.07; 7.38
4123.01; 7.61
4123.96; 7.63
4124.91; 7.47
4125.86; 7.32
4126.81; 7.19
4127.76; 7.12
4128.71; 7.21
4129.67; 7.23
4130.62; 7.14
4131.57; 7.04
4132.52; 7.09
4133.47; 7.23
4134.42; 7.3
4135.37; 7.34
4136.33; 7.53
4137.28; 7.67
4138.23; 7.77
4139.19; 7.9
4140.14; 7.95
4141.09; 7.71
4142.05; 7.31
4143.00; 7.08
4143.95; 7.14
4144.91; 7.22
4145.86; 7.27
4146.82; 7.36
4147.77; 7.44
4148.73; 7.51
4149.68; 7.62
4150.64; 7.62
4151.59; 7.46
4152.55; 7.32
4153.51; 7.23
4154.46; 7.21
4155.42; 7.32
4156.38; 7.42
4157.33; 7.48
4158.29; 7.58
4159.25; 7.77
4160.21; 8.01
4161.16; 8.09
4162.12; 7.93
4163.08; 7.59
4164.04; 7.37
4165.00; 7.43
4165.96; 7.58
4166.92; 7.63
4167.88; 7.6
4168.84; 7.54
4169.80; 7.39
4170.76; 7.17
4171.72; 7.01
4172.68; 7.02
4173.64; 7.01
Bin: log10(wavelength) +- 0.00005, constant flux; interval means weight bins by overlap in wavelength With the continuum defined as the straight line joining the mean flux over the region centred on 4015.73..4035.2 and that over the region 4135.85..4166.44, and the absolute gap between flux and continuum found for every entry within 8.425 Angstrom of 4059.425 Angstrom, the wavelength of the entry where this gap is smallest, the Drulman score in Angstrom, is 4054.29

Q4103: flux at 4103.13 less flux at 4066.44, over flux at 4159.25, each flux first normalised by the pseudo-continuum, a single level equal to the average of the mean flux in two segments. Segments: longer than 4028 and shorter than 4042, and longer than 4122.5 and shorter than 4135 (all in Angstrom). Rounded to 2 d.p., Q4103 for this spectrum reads -0.08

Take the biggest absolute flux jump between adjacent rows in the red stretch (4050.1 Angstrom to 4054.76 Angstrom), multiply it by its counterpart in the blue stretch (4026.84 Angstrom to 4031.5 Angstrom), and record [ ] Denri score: 0.12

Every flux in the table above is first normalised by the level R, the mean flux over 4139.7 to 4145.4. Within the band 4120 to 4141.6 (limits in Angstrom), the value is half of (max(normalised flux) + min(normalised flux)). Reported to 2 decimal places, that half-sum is 1.01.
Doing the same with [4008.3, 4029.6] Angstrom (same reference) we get 1.01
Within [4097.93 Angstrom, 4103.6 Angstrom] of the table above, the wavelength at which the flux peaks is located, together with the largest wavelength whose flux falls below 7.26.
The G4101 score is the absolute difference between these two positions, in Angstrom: 4.7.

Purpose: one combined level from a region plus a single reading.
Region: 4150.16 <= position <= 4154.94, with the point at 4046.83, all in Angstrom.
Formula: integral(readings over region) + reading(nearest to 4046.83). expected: 41.6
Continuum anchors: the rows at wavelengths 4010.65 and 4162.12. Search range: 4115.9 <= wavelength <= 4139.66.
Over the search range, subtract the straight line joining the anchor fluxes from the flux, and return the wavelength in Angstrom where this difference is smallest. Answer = 4131.57 Angstrom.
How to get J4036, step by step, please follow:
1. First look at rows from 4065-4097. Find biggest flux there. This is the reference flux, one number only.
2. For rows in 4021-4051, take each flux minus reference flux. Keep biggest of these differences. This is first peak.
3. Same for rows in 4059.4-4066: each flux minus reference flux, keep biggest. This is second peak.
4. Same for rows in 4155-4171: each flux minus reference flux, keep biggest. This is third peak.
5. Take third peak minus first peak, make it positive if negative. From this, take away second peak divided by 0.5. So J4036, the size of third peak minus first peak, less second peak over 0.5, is 3.0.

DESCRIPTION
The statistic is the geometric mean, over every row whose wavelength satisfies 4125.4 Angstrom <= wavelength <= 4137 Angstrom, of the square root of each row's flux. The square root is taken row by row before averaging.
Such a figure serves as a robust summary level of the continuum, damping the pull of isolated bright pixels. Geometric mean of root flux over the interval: 2.688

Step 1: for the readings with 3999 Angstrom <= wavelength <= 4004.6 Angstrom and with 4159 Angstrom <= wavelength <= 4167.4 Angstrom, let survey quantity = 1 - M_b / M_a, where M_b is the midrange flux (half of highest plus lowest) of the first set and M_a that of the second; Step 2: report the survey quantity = 0.07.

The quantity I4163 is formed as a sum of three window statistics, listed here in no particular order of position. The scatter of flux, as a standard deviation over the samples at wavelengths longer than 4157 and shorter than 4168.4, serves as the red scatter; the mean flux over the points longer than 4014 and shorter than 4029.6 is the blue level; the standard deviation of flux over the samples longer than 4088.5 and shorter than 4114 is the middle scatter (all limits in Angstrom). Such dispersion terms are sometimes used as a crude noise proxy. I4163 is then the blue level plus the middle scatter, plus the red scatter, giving 8.4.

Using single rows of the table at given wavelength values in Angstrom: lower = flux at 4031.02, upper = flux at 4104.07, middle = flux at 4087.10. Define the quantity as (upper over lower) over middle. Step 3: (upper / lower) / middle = 0.128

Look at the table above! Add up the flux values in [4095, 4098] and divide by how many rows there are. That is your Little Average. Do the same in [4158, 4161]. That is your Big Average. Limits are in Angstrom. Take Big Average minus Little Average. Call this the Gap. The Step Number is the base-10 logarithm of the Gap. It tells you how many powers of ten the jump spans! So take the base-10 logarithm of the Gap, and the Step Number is -0.1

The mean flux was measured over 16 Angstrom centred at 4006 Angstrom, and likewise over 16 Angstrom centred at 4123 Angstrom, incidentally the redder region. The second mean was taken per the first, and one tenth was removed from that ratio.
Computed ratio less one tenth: 0.94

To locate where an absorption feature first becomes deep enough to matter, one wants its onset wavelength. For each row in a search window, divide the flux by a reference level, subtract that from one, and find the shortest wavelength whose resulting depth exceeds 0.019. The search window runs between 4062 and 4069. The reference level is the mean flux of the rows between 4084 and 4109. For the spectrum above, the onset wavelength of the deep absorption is 4062.70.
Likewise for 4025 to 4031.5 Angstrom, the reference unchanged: 4029.16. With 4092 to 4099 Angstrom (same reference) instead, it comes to 4096.52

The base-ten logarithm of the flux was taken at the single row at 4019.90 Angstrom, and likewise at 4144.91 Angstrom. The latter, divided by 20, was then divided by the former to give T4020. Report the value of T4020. 0.0478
